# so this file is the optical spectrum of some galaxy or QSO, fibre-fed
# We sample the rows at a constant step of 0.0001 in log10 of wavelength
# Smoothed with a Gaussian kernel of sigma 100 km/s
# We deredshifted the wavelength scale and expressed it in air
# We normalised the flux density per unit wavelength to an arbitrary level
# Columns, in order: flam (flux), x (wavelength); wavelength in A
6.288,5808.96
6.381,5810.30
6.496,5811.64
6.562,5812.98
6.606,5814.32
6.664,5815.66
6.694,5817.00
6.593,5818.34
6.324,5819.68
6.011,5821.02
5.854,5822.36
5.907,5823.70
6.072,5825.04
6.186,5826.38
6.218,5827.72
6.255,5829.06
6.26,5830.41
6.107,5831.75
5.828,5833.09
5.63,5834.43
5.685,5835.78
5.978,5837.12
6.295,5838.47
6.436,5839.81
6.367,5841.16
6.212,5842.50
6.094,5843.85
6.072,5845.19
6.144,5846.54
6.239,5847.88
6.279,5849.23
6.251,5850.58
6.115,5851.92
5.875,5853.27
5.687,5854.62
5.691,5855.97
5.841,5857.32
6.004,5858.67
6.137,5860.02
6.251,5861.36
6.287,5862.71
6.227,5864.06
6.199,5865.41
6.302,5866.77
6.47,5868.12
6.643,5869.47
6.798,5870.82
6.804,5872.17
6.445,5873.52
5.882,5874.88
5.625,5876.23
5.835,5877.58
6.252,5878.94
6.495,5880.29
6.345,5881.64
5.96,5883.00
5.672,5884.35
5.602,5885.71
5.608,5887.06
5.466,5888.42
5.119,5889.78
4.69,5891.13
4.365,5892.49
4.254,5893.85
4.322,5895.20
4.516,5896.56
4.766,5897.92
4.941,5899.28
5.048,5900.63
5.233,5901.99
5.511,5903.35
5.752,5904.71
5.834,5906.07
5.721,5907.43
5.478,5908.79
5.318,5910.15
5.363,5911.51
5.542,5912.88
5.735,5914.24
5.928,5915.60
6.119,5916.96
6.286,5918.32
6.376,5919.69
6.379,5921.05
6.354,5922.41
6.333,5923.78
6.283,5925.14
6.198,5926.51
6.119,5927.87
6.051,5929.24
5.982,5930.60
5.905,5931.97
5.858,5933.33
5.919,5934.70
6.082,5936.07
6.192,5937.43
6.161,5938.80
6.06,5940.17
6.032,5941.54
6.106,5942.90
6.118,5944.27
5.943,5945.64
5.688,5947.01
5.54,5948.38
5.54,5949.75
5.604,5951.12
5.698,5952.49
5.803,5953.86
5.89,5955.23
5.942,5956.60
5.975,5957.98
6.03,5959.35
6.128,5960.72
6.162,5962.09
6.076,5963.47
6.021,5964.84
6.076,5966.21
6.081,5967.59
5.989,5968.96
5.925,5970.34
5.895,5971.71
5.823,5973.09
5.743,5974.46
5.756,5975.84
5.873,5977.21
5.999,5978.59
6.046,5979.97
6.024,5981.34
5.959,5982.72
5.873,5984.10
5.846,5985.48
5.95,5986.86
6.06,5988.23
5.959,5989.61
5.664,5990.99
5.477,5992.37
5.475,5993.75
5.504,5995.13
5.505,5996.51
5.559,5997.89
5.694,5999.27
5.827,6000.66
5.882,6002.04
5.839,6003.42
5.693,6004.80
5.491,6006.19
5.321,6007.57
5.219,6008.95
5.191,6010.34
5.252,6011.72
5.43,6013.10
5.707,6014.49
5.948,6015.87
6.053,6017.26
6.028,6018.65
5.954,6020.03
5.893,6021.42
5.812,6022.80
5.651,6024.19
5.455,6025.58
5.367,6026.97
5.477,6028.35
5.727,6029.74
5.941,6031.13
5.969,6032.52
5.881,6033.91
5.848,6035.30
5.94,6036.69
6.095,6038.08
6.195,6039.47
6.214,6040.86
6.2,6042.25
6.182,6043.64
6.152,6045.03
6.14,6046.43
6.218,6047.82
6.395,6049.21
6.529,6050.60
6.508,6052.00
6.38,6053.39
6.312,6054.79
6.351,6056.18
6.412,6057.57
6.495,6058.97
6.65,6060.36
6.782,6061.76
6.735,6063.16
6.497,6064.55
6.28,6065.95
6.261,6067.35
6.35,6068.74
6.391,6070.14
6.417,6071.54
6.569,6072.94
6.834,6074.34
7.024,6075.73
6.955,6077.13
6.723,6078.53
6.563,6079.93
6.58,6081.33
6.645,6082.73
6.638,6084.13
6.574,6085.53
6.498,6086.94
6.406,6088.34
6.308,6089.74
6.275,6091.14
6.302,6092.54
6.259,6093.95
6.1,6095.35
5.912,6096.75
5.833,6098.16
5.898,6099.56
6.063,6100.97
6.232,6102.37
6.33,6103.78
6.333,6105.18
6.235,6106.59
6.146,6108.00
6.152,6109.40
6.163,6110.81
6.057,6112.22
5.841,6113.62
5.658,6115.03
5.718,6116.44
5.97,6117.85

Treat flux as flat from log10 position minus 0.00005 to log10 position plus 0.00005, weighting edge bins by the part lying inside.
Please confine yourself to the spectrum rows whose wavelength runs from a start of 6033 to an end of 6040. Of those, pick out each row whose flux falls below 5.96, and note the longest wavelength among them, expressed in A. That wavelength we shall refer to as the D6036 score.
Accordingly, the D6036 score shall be 6036.69 A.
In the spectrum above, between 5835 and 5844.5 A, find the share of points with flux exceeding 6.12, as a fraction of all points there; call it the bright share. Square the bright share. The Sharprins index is 0.33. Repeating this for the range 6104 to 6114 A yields 0.51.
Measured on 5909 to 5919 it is 0.02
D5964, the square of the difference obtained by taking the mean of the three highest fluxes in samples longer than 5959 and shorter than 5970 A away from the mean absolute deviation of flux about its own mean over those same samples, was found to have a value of 37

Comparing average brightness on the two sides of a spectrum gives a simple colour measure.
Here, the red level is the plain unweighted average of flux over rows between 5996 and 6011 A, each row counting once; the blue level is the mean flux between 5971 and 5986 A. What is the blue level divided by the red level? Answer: 1.06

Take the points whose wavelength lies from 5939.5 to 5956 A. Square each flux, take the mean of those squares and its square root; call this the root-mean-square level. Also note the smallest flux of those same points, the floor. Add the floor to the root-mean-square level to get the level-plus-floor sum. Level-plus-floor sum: 11.4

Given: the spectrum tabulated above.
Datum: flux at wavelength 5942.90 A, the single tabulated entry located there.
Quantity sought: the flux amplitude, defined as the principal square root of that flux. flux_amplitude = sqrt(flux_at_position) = 2.471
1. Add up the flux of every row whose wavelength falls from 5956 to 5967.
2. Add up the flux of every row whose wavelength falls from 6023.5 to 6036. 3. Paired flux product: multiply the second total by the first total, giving 2484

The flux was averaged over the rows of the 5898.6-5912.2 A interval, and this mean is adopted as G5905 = 5.42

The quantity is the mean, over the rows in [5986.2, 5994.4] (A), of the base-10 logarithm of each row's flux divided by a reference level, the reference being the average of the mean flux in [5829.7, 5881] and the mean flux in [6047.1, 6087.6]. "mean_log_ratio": -0.042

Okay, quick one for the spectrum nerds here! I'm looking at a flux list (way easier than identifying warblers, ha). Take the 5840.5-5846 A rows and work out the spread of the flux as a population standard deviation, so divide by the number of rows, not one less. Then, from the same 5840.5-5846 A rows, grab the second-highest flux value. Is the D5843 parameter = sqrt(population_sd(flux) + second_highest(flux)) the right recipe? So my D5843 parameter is 2.52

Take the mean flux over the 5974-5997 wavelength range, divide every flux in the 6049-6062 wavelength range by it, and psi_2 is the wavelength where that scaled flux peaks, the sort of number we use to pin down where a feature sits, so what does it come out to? 6061.76 A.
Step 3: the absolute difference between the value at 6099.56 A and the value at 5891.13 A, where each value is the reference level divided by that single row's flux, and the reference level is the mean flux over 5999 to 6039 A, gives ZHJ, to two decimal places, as 0.25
